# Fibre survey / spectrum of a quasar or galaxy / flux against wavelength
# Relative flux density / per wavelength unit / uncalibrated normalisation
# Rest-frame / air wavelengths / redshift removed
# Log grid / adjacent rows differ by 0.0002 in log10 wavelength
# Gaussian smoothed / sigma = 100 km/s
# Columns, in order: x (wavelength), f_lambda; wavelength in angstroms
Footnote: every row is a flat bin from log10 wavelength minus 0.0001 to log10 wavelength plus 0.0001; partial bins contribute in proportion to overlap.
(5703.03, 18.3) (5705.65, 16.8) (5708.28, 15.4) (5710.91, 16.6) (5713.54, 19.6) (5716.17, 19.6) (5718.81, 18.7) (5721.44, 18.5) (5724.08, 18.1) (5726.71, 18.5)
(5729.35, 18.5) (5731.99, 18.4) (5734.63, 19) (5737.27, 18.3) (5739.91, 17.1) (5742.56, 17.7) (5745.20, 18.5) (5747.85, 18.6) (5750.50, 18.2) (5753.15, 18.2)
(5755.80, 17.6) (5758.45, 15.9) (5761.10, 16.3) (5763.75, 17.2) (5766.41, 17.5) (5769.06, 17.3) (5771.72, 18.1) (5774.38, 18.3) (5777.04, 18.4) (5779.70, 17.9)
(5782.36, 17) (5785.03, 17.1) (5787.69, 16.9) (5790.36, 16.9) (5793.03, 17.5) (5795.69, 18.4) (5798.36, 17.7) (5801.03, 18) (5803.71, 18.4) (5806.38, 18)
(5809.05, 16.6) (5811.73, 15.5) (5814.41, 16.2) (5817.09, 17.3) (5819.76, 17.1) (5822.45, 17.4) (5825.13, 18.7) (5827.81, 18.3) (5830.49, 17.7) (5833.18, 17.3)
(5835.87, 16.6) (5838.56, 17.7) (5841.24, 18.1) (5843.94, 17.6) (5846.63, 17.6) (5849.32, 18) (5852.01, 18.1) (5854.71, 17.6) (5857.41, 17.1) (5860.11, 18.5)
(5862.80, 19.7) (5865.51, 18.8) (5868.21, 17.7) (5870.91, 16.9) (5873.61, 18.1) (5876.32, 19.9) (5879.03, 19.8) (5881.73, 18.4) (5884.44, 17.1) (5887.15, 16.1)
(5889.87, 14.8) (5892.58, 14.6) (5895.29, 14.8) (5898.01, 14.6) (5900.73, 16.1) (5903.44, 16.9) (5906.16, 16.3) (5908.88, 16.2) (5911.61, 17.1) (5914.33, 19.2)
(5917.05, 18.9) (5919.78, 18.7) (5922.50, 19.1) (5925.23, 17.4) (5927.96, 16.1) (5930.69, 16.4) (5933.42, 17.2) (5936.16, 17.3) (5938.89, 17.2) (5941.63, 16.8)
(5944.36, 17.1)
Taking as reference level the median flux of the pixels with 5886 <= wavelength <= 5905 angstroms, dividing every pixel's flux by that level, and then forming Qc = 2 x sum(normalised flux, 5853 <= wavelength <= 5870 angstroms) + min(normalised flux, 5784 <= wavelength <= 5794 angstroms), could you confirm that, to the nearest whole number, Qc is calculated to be 16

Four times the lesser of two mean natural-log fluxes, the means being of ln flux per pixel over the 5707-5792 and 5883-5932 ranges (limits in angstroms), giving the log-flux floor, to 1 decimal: 11.2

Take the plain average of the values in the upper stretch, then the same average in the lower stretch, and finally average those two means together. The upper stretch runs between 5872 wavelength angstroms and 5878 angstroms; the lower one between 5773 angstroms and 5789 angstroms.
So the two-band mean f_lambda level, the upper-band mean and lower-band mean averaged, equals 18.3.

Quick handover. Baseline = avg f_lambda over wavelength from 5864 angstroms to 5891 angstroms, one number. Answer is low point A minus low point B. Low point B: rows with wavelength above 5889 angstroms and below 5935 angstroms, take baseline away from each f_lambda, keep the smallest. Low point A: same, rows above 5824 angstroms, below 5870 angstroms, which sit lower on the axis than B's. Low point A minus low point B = 2.0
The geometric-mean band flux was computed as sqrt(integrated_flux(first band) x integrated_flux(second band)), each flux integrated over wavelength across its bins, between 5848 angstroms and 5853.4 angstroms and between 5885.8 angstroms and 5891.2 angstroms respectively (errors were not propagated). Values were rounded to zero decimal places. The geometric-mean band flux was 90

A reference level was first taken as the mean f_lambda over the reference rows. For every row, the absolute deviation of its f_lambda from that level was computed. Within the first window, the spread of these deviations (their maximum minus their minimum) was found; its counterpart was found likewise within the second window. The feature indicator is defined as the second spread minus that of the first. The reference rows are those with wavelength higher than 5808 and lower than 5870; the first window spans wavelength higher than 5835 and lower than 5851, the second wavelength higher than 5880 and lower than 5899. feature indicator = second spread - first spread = 1.50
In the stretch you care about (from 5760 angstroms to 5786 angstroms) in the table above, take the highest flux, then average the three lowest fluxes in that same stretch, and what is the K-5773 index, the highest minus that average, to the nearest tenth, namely 1.6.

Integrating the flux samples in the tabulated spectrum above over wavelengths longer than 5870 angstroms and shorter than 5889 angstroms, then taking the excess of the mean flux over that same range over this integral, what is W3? -324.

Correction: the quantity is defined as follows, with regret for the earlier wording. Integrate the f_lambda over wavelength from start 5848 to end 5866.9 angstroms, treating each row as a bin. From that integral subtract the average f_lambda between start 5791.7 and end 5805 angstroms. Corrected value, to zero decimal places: 327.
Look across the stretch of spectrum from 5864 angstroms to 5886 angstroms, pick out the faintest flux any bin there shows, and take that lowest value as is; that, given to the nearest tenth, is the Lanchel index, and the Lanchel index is 16.9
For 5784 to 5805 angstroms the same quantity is 16.9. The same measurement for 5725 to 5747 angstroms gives 17.1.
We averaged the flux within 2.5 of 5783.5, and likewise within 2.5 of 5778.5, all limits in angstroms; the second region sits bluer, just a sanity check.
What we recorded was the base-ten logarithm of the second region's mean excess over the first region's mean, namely 0.04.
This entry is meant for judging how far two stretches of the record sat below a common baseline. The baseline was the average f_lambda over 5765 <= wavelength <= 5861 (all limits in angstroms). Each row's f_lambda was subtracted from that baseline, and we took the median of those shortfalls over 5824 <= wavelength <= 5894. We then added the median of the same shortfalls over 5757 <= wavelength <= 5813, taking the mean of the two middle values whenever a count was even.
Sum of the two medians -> -0.1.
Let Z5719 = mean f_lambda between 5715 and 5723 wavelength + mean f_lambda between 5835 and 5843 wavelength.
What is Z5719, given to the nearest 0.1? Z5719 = 36.4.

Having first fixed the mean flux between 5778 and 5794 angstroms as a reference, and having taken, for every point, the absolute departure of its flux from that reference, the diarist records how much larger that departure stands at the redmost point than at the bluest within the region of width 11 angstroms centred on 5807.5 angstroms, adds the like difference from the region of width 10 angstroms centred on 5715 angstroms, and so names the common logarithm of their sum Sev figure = 0.15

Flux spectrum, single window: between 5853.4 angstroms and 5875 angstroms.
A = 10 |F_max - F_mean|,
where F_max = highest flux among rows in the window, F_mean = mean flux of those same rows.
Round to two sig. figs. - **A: 16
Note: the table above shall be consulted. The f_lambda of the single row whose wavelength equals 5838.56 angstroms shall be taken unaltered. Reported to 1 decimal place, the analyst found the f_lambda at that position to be 17.7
